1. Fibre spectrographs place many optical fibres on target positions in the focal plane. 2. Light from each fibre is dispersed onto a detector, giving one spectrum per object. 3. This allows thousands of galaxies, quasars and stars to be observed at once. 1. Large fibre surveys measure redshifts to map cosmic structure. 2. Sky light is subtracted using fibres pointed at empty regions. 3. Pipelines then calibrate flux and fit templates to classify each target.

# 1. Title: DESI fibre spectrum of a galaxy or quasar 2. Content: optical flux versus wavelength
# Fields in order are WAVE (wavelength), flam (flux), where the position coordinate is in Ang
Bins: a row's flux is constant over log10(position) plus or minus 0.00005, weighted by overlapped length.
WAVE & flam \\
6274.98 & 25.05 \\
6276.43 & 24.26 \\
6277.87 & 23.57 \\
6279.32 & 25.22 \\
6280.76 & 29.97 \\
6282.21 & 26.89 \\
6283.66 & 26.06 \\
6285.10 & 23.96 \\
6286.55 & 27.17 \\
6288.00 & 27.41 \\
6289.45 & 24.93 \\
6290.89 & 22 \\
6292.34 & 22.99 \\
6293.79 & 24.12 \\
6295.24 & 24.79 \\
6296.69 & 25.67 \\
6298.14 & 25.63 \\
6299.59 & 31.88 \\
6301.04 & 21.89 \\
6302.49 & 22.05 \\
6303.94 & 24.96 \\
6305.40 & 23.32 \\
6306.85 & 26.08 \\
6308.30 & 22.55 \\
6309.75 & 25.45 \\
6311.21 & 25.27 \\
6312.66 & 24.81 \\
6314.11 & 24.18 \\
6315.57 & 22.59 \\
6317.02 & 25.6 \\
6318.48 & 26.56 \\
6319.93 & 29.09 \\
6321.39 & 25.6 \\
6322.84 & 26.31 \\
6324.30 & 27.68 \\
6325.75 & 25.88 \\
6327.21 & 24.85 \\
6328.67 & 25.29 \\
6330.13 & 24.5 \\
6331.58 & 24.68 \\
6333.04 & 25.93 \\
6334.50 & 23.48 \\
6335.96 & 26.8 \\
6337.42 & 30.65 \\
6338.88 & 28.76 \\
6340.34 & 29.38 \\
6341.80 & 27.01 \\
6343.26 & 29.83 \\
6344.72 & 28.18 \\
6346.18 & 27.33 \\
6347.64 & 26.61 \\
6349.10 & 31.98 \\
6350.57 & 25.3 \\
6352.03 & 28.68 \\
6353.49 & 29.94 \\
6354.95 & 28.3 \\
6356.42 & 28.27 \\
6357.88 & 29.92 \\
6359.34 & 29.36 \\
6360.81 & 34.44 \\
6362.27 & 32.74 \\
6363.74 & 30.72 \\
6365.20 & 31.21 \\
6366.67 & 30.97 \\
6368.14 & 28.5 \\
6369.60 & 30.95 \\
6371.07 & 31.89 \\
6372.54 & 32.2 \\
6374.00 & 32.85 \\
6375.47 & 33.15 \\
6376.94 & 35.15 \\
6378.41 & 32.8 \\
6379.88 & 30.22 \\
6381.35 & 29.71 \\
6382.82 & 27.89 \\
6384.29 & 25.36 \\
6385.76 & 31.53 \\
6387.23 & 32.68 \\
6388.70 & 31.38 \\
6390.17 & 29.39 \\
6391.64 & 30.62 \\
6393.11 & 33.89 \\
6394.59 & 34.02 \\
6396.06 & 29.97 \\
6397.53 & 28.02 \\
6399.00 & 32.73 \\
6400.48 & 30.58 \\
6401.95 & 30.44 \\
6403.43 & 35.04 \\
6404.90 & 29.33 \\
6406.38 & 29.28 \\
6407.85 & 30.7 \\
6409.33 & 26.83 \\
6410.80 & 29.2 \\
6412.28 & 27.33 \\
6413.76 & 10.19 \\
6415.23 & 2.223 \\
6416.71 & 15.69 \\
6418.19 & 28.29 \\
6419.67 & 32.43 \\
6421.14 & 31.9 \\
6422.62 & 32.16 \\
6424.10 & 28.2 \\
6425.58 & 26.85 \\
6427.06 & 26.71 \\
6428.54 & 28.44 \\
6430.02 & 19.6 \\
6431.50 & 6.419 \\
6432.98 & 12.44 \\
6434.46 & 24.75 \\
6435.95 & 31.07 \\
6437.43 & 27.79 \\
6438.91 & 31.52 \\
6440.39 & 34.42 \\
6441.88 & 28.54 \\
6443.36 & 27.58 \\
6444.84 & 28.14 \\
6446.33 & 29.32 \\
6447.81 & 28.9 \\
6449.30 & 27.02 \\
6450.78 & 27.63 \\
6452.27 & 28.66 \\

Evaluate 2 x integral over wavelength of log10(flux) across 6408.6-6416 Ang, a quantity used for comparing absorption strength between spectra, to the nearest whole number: 17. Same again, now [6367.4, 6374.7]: 22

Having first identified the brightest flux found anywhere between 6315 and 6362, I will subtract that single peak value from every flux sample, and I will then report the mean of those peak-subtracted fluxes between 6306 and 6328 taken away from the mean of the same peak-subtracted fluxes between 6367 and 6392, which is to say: 5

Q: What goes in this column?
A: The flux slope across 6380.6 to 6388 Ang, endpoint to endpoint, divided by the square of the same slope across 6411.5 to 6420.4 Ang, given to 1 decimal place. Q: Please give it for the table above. 1.1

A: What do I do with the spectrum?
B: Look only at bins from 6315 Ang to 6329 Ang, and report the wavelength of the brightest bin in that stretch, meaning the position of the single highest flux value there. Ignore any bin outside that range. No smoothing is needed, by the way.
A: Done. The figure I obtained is 6319.93 Ang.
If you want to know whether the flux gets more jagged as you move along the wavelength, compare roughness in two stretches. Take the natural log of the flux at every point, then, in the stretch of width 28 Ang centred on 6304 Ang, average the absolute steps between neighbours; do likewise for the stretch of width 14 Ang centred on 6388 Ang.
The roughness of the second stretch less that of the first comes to -0.014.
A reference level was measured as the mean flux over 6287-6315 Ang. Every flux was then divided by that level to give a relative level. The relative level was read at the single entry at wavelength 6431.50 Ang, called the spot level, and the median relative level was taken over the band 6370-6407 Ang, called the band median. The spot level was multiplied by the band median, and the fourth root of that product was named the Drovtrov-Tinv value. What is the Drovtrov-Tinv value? 0.757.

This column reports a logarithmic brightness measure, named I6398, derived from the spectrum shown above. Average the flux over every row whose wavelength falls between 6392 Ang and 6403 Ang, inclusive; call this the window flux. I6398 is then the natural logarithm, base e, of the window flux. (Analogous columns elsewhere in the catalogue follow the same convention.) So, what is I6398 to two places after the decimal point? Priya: 3.45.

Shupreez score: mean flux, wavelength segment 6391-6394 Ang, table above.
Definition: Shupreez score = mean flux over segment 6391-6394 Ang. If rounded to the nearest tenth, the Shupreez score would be 32.3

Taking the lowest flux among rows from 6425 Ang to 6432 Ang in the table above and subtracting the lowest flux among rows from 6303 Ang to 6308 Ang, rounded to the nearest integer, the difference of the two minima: -17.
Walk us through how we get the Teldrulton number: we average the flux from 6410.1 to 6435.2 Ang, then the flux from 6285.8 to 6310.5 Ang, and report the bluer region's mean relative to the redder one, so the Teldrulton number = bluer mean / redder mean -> 1.10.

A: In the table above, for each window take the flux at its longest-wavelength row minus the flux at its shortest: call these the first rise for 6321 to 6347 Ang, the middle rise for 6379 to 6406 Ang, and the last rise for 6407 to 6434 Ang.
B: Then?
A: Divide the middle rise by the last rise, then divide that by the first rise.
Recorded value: 0.0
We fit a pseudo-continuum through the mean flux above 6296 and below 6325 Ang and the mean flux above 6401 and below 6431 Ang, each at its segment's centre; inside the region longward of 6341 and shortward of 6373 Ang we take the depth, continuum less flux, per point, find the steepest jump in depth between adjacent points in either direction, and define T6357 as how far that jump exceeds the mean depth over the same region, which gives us 10.8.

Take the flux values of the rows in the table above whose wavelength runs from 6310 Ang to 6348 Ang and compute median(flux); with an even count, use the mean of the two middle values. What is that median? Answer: 26.1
